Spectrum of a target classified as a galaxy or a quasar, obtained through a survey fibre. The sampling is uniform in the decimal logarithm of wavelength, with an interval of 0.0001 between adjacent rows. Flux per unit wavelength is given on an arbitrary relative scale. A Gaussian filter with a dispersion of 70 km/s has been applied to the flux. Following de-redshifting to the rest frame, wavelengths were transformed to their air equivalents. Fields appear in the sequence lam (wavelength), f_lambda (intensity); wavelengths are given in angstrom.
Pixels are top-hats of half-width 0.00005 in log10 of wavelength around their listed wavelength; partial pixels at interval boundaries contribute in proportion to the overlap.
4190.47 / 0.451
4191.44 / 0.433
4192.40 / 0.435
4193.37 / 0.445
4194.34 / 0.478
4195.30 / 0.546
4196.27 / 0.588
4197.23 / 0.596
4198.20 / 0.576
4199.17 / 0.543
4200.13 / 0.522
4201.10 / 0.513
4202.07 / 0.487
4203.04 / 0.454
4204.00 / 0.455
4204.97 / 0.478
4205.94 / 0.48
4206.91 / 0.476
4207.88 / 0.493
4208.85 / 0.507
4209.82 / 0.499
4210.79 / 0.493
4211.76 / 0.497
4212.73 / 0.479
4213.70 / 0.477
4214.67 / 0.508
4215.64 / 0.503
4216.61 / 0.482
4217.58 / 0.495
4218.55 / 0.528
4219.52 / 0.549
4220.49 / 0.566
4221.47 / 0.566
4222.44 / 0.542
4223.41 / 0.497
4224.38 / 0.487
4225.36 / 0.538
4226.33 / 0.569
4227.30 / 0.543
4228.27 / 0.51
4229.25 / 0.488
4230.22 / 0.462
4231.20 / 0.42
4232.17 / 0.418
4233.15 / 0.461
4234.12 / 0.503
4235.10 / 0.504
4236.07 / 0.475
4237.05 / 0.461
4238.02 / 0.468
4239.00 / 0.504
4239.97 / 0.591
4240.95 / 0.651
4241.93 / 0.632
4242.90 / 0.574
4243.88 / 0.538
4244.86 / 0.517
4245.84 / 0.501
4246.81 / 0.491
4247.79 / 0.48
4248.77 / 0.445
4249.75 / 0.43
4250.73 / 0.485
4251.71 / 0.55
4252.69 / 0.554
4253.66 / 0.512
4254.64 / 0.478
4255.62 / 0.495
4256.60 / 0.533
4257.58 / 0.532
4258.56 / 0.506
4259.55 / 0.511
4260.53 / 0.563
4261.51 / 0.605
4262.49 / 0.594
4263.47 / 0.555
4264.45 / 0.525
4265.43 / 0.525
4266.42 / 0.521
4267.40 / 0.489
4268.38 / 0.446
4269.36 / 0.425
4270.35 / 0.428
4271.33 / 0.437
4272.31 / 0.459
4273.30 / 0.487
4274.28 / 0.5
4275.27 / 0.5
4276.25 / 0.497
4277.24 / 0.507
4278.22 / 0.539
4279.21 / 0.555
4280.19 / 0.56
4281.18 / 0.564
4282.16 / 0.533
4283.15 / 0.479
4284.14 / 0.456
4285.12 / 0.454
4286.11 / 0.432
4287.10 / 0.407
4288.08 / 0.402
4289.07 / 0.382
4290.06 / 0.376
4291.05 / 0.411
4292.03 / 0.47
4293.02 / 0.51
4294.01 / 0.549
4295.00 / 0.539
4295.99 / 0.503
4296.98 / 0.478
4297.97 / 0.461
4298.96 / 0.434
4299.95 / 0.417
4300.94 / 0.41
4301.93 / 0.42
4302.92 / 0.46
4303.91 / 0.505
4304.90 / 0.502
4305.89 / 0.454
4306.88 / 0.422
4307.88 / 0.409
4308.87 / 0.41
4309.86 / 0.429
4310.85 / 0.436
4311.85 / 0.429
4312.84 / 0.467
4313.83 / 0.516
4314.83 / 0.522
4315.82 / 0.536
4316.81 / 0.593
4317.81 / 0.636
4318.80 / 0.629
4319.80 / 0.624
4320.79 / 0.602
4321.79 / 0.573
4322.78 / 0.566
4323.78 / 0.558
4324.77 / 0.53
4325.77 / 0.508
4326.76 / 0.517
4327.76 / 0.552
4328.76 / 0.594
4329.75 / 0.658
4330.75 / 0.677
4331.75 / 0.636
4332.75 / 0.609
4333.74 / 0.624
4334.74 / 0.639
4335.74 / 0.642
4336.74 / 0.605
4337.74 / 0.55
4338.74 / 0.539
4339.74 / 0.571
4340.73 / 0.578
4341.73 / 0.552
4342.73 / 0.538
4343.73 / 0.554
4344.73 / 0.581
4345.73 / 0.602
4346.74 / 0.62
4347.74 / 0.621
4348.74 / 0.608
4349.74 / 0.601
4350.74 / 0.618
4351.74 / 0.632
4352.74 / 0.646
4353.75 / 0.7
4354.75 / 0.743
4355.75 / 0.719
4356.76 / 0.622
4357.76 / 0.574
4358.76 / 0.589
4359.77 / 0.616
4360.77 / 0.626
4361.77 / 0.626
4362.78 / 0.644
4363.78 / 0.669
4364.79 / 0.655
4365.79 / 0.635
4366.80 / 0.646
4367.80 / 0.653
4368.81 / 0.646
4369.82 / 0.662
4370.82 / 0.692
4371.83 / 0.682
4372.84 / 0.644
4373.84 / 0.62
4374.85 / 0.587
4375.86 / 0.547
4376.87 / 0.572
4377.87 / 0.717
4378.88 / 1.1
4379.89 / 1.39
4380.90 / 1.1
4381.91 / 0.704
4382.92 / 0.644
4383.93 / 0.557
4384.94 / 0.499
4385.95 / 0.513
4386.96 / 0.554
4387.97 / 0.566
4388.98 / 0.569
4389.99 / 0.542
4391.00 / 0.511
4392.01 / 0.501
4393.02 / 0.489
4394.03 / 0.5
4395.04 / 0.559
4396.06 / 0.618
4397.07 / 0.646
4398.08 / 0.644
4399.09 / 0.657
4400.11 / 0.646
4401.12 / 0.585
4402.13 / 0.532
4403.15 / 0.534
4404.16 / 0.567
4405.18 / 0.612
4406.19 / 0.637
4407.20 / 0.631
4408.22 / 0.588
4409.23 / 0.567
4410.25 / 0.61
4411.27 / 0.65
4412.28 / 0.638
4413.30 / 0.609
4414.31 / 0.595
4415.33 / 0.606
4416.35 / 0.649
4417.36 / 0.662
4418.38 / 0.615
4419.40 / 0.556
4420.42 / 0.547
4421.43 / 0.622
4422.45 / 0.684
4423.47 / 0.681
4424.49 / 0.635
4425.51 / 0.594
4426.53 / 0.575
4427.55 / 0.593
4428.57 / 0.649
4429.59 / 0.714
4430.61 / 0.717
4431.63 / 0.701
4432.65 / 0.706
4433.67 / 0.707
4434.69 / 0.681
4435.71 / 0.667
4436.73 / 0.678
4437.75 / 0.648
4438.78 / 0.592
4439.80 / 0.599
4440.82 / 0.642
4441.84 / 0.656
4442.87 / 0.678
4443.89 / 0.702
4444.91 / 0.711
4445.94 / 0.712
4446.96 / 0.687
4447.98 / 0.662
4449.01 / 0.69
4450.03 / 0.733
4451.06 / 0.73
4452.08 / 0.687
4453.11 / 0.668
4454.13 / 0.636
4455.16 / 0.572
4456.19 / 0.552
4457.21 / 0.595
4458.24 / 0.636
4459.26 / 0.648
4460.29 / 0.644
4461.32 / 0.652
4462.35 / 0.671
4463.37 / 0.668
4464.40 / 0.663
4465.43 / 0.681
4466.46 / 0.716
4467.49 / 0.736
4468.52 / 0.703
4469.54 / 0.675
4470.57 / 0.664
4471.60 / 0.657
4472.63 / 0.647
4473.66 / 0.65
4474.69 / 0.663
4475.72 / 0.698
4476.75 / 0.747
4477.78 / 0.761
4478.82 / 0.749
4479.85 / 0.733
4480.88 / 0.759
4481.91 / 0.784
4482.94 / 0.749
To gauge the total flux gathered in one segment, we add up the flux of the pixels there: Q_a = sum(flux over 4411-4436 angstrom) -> 16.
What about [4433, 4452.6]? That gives 13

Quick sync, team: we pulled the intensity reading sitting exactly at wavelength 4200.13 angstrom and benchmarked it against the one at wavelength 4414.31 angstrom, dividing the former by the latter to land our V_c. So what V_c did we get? 0.88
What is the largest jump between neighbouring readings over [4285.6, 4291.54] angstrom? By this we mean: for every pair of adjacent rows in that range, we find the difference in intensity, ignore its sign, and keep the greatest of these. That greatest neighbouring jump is 0.035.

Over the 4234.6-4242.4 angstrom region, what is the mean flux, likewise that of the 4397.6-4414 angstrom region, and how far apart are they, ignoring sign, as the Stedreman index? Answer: 0.071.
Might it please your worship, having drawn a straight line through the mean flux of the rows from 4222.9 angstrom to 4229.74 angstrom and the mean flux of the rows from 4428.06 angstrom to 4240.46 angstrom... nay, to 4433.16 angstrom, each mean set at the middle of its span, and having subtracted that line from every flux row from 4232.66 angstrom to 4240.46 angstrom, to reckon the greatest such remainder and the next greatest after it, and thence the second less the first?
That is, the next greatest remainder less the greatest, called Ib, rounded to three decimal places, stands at -0.083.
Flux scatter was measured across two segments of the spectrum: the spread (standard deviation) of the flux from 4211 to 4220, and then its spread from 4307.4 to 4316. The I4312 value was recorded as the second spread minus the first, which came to 0.03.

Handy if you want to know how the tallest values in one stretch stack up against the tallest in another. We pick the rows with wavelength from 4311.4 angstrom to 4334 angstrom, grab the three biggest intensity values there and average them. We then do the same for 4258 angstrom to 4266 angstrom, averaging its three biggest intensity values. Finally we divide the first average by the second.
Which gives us 1.12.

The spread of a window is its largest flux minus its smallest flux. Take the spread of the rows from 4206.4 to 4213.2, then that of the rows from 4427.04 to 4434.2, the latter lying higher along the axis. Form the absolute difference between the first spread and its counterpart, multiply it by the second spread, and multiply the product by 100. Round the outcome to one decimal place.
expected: 1.2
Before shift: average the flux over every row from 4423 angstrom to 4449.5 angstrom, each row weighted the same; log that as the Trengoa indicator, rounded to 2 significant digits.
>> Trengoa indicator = 0.66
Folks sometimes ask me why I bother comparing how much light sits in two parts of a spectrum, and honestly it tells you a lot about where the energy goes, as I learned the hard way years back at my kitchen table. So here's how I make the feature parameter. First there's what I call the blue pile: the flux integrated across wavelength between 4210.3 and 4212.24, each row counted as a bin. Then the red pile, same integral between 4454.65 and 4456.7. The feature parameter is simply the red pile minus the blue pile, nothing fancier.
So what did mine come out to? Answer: 0.19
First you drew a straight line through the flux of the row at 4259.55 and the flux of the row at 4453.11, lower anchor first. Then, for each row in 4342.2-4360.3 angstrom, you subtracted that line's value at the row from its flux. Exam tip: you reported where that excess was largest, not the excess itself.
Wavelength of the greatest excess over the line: 4354.75 angstrom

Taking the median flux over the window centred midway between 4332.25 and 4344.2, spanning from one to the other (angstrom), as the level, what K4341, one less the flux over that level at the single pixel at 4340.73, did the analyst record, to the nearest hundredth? -0.01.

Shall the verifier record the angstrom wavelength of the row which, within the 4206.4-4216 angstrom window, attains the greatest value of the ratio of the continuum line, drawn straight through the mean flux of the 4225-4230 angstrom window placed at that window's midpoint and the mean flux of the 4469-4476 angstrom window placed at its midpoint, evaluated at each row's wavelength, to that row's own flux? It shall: 4213.70 angstrom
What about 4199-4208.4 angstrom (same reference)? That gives 4203.04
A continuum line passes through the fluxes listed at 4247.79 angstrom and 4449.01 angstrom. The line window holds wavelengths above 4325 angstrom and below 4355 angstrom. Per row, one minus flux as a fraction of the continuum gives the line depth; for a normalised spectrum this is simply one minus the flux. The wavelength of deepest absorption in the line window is 4325.77 angstrom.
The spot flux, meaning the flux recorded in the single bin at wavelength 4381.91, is 0.704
